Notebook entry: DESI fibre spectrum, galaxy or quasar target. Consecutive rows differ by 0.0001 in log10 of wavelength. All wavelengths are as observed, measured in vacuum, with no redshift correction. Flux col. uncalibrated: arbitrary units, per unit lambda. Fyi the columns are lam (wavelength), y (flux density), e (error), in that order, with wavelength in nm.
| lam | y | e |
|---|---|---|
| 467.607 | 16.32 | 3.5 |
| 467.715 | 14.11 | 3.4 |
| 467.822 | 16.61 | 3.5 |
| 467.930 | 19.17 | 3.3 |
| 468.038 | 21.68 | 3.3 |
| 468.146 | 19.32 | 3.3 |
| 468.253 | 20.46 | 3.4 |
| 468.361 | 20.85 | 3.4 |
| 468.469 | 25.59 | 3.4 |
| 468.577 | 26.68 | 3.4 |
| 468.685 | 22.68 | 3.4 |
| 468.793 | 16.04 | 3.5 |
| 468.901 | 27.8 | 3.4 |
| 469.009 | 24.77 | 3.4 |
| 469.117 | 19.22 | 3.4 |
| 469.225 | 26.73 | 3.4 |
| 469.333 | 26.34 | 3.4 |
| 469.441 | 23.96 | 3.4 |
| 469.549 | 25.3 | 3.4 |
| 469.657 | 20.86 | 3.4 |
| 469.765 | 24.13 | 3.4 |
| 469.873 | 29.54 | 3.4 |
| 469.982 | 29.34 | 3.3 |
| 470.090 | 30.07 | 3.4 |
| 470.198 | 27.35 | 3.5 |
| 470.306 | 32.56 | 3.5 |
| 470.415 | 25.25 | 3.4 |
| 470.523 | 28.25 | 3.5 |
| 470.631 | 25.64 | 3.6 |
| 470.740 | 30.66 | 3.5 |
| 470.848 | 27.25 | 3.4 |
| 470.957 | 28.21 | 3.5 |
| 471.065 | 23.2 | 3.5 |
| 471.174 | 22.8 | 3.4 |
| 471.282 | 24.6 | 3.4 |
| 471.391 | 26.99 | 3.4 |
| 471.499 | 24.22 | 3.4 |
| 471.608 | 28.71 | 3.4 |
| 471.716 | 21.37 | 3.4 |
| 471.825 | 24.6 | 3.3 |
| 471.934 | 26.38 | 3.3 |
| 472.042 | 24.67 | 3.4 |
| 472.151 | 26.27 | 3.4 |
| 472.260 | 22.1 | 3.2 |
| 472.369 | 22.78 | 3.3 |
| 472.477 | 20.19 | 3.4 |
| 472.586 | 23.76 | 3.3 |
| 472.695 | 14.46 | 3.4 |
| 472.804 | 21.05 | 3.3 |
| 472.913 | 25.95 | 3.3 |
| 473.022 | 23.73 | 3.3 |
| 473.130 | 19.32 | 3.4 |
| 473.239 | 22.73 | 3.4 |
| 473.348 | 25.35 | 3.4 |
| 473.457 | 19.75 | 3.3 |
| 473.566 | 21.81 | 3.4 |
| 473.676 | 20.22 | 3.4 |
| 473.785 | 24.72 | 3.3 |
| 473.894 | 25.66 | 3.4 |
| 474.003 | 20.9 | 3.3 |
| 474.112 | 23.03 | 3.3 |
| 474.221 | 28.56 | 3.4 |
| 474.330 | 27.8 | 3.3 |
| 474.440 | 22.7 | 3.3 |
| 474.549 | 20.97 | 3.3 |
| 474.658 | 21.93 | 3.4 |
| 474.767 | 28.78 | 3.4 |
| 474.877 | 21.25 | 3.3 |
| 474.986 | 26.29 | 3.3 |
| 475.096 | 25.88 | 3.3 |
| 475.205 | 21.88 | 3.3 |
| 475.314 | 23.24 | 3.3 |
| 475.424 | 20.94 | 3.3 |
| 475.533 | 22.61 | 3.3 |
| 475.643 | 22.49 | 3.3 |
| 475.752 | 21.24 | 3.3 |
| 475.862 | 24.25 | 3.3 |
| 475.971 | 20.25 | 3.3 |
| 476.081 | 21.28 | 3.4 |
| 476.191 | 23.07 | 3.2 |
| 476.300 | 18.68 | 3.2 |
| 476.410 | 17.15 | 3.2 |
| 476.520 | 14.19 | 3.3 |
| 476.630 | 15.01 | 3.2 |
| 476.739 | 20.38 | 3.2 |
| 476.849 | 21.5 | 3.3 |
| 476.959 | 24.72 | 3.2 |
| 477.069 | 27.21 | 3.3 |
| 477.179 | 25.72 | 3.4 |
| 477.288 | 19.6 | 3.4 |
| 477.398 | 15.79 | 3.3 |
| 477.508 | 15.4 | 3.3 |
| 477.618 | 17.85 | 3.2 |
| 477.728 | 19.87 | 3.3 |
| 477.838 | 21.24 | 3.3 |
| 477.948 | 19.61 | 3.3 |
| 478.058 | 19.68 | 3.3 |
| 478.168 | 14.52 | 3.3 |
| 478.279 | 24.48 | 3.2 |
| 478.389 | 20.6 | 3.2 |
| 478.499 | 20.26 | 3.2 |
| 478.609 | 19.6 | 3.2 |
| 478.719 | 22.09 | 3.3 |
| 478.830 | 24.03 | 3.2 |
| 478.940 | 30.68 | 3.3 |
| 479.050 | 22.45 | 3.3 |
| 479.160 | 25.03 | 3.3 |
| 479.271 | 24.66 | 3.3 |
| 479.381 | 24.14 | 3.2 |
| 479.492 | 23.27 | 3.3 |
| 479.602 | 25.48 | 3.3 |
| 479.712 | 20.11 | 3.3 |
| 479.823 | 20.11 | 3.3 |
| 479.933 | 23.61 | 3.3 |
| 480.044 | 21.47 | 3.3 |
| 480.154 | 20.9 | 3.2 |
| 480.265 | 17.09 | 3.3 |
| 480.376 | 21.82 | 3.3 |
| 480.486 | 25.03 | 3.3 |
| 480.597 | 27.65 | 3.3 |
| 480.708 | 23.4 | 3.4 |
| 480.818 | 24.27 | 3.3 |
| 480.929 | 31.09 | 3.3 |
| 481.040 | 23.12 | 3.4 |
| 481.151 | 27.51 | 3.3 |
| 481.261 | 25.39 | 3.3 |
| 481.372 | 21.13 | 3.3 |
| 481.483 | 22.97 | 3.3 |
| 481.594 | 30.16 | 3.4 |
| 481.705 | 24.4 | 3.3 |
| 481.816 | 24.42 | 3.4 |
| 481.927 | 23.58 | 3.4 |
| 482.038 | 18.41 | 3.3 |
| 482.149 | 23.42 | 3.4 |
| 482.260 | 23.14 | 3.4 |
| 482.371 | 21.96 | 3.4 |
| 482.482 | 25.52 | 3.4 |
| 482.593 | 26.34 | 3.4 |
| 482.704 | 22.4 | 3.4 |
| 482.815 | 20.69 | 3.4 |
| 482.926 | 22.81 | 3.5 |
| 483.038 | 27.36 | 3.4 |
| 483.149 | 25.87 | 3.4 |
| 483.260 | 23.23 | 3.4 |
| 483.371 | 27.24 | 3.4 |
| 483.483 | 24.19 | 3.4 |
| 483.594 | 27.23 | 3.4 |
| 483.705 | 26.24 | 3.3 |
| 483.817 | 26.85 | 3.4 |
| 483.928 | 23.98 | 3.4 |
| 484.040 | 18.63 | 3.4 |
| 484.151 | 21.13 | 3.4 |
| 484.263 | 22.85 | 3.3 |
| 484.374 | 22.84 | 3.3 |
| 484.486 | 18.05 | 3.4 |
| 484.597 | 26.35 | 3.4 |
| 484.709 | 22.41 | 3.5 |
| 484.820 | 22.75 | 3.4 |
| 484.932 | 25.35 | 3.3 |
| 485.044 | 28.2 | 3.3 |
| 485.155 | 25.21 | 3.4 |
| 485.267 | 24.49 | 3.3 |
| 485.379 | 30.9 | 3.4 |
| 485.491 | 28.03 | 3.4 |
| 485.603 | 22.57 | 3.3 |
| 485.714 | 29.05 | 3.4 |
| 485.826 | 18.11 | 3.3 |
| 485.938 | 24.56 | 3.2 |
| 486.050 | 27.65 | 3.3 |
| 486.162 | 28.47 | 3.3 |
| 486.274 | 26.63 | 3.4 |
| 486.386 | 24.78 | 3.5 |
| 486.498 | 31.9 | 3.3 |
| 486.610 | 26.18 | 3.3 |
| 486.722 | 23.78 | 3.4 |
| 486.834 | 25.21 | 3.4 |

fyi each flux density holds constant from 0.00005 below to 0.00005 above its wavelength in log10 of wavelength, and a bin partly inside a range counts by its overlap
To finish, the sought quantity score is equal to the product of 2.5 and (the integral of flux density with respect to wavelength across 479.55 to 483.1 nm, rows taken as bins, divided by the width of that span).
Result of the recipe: 59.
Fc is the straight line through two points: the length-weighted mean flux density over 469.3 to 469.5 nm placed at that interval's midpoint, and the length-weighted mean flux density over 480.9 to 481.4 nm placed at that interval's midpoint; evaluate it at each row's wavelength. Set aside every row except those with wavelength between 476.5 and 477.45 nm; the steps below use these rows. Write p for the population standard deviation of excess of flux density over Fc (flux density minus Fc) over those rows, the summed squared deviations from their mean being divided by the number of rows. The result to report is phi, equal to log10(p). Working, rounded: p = 4.52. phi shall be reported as 0.65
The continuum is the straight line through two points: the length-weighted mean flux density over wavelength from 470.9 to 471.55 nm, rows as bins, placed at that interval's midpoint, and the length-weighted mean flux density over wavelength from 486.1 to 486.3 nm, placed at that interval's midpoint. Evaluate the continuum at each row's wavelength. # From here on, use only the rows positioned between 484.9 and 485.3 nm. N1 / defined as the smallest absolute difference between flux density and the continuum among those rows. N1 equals 0.73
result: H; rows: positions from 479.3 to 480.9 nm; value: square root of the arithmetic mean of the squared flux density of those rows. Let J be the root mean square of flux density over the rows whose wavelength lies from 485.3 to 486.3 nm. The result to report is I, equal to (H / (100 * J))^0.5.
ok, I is 0.093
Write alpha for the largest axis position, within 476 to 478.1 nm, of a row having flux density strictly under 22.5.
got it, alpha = 478.058 nm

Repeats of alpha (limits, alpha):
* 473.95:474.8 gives 474.658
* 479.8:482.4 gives 482.371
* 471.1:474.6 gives 474.549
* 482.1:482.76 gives 482.704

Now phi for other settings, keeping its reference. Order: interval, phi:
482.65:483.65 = 0.36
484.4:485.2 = 0.49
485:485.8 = 0.43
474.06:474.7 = 0.47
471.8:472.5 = 0.33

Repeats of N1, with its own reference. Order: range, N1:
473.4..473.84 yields 0.75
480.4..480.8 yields 0.97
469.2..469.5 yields 0.74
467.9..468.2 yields 2.77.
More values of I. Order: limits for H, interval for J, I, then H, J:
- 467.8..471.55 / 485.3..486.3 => 0.097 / 25.0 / 26.5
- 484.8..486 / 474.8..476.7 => 0.109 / 25.6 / 21.4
